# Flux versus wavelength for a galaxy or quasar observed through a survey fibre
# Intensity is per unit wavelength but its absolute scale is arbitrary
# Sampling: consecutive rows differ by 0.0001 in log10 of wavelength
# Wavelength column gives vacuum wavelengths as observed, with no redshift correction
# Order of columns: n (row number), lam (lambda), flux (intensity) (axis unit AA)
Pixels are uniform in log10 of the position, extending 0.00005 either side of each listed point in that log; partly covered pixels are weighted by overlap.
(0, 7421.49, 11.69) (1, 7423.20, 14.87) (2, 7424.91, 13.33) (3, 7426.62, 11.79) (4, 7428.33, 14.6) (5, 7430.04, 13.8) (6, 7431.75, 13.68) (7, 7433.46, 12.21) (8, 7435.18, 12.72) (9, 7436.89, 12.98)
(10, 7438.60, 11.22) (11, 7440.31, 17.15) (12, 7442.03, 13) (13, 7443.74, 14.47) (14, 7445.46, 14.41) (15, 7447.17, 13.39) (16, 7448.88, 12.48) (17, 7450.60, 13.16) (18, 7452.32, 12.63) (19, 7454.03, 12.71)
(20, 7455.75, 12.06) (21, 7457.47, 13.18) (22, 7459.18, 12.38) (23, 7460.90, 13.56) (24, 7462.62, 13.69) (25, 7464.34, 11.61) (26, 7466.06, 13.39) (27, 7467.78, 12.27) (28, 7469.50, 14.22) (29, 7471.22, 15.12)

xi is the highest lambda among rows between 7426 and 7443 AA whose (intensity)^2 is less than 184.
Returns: 7442.03 AA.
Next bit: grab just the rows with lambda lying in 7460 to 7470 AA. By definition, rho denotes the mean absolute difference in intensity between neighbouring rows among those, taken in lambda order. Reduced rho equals 1.4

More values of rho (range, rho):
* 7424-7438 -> 1.1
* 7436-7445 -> 3.3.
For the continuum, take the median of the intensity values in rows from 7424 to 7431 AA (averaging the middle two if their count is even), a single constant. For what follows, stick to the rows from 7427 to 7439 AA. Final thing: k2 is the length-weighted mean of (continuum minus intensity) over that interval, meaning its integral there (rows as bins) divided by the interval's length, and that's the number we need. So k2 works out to 0.5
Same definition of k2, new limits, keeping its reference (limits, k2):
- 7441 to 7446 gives -0.5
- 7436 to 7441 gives -0.1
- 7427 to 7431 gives -0.3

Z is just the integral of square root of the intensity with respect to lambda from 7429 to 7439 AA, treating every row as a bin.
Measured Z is 36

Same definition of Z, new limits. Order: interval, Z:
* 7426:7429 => 11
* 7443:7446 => 11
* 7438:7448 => 37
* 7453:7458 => 18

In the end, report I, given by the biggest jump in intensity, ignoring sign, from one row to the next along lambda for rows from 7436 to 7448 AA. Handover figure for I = 5.9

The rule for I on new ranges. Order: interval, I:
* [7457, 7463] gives 1.2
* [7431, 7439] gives 1.8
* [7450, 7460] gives 1.1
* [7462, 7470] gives 2.1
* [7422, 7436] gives 2.8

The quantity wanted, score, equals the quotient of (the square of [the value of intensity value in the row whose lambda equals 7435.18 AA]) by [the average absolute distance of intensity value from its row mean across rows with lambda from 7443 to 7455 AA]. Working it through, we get 246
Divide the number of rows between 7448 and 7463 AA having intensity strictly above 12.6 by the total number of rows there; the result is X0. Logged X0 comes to 0.67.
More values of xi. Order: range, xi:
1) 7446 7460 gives 7459.18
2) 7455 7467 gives 7466.06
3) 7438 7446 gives 7442.03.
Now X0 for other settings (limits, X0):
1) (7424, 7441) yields 0.70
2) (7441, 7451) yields 0.83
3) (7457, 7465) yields 0.60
